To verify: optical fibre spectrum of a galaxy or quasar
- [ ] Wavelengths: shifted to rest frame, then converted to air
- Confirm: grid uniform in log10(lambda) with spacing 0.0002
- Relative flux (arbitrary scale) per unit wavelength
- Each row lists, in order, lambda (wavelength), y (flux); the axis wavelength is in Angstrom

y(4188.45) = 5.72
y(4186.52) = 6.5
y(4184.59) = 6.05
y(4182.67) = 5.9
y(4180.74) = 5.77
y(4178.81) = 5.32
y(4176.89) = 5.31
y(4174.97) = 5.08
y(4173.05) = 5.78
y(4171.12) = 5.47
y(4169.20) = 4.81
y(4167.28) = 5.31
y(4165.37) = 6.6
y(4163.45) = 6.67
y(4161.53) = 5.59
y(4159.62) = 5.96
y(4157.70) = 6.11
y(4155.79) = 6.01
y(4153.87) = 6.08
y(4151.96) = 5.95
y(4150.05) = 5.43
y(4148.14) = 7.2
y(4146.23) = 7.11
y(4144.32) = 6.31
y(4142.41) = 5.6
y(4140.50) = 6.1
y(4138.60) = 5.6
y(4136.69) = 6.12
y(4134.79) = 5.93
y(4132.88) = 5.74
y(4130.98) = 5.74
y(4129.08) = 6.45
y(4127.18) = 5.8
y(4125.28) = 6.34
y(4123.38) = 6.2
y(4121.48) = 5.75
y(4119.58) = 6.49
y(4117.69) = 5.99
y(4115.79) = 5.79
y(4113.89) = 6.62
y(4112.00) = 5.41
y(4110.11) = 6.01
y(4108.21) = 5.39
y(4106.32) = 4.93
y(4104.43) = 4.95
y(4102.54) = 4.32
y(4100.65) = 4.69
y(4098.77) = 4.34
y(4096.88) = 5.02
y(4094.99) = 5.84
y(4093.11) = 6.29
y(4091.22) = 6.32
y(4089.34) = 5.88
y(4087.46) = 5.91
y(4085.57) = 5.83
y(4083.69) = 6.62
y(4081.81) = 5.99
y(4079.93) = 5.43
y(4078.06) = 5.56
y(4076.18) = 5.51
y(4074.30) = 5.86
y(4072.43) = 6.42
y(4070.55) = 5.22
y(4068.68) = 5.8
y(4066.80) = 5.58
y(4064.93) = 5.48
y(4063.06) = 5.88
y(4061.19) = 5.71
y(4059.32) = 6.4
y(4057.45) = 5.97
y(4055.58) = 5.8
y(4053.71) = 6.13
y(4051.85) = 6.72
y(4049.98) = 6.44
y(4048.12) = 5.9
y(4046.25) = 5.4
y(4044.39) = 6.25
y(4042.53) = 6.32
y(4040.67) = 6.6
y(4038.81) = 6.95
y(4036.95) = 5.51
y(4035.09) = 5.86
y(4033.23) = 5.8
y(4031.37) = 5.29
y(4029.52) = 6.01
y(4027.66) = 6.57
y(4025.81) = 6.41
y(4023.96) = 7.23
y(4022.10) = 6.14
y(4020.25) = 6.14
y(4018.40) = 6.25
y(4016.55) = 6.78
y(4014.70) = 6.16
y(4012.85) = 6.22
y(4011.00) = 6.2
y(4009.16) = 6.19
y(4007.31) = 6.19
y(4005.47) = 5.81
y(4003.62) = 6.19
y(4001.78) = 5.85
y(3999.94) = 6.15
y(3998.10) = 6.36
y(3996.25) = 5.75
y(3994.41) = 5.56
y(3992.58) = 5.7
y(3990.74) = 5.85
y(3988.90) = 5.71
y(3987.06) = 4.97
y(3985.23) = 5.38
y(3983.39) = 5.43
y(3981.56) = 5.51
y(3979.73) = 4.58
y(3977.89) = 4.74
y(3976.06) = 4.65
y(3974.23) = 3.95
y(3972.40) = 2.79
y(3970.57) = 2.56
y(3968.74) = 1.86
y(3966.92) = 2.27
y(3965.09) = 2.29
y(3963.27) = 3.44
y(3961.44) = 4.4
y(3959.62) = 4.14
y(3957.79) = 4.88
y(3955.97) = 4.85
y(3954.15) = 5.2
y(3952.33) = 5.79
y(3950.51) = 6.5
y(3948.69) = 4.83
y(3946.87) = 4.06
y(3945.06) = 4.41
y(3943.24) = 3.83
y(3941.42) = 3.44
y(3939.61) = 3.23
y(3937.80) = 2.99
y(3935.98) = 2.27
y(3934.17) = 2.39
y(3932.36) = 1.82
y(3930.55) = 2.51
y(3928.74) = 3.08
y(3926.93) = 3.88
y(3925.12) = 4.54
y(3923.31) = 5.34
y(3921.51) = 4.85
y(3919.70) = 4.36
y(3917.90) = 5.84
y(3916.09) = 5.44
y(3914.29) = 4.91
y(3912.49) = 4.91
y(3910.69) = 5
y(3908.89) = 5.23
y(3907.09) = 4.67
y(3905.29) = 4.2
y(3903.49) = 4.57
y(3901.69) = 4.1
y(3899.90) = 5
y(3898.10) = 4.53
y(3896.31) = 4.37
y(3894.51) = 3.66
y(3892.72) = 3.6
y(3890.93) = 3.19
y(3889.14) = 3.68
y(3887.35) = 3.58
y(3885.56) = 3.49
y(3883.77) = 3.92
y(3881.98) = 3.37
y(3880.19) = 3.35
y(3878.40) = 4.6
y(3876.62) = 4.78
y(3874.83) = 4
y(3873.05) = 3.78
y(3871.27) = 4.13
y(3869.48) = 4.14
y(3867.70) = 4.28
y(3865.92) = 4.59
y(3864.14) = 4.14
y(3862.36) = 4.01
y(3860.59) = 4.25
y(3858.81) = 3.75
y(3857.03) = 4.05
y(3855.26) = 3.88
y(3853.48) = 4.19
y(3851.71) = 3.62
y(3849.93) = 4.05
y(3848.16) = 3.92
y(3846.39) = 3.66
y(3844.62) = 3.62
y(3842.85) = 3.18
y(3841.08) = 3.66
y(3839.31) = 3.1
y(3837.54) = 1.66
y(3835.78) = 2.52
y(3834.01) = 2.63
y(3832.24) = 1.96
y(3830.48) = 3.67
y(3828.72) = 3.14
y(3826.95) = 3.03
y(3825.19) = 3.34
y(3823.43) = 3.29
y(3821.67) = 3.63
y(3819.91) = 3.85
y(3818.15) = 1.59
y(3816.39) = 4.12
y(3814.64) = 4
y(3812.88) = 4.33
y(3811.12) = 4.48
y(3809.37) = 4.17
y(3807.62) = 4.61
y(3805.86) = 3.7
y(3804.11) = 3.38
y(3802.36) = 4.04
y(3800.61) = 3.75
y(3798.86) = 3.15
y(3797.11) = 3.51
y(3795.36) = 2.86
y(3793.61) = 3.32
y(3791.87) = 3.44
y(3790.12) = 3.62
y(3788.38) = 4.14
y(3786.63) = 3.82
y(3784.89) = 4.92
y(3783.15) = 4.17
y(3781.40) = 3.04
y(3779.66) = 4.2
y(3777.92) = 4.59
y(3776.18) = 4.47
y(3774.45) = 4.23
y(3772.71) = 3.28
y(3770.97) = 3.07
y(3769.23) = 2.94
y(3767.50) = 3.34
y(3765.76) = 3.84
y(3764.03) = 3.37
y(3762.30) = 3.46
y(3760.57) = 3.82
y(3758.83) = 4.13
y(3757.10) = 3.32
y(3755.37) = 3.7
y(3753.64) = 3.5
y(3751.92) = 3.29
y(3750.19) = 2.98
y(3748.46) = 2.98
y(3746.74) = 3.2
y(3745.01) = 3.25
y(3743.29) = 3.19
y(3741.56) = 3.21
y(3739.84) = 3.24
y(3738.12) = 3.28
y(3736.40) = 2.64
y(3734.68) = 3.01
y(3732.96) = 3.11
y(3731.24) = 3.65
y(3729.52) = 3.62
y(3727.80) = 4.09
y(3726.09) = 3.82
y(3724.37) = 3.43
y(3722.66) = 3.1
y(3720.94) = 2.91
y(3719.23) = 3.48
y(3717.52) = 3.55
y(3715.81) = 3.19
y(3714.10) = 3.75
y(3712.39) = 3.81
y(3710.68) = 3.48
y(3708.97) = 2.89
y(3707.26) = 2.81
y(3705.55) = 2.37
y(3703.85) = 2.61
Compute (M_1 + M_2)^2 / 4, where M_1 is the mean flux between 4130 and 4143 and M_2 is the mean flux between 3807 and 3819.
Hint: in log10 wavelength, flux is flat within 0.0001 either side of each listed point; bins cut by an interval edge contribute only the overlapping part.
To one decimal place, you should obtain 23.7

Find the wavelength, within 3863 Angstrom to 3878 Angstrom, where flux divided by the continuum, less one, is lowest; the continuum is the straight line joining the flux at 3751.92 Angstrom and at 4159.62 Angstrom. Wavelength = 3873.05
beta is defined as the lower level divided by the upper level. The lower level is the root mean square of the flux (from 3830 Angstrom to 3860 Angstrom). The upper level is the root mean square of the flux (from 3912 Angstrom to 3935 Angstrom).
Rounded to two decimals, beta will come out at 0.79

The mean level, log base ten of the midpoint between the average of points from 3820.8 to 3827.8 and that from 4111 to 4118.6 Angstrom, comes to 0.67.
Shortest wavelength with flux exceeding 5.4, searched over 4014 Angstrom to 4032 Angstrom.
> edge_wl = 4014.70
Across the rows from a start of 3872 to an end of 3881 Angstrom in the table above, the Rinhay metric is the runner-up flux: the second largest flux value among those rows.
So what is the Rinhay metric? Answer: 4.6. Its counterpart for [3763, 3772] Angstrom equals 3.37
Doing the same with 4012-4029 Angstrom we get 6.78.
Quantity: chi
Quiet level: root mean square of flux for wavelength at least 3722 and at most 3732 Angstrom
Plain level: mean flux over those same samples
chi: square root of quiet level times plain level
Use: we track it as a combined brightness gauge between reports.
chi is 3.6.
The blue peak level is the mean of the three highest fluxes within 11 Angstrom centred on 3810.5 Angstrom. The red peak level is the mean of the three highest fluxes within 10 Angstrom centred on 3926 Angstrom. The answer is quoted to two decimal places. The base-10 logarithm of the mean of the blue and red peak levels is 0.67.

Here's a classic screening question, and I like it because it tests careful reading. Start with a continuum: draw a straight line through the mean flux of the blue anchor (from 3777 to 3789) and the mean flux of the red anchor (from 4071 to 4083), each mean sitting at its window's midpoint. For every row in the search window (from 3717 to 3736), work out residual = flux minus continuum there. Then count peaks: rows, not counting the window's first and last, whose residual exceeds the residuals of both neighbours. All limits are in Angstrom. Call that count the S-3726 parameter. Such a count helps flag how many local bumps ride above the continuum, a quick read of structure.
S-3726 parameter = 2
